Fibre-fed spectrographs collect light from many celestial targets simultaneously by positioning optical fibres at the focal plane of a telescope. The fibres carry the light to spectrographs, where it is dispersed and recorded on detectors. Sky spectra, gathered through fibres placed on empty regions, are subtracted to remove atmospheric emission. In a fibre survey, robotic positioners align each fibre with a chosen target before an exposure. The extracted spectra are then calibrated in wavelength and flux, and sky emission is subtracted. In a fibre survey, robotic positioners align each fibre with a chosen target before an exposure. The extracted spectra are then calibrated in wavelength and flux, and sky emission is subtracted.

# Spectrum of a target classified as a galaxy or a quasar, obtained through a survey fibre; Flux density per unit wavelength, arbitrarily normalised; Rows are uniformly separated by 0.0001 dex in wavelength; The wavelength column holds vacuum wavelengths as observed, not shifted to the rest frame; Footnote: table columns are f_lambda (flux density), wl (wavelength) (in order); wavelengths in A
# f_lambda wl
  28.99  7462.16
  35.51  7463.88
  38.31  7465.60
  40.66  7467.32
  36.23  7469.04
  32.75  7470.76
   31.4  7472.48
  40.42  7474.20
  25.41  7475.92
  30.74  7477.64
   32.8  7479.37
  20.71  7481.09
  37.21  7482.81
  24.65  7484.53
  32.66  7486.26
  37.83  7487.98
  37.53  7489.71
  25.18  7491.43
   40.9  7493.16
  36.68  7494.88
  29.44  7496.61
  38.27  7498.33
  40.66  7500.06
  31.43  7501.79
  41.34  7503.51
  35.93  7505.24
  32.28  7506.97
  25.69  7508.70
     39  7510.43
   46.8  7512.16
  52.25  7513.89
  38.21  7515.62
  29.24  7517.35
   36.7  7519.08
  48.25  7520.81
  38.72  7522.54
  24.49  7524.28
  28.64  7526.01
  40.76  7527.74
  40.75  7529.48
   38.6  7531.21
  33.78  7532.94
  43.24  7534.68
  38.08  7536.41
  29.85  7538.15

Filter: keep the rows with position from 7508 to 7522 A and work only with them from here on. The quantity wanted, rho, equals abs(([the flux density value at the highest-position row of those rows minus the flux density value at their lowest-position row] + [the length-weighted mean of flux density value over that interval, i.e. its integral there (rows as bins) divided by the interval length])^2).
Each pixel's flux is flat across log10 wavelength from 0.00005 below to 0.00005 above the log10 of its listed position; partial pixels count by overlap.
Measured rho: 3873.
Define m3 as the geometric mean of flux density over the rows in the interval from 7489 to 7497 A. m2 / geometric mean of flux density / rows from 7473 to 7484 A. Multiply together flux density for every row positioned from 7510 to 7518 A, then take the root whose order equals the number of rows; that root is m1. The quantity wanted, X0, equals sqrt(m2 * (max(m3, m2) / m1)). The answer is 5.0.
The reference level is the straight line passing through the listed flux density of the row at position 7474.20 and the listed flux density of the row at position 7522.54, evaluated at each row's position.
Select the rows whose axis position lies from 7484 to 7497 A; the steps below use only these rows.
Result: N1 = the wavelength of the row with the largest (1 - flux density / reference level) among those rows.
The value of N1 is 7484.53 A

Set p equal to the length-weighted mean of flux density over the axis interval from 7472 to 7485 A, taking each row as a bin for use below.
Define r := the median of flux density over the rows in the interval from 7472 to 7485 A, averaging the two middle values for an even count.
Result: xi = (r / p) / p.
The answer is 0.0332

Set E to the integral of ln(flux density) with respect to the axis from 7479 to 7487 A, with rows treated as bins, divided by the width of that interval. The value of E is 3.36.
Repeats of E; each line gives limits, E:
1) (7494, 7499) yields 3.55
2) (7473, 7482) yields 3.38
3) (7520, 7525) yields 3.58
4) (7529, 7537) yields 3.66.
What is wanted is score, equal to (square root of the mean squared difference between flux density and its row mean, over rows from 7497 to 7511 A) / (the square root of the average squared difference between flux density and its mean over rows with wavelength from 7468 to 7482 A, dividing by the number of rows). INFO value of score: 0.89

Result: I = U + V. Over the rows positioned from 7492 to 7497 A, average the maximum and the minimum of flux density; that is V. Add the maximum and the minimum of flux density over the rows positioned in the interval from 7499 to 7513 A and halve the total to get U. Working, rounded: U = 36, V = 35.2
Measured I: 71.4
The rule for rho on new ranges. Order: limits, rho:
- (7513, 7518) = 302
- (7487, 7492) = 456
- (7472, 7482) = 382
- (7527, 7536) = 1749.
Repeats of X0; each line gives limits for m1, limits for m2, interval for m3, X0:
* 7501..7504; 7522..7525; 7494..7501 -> 5.5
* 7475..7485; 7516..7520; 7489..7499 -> 6.3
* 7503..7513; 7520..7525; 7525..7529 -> 5.9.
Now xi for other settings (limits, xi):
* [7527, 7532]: 0.0254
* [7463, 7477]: 0.0293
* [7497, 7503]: 0.0287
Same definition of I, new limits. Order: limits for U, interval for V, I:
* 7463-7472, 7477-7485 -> 65.7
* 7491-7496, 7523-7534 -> 65.7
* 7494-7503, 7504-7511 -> 67.4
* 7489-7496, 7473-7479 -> 66.0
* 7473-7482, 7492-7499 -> 65.7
